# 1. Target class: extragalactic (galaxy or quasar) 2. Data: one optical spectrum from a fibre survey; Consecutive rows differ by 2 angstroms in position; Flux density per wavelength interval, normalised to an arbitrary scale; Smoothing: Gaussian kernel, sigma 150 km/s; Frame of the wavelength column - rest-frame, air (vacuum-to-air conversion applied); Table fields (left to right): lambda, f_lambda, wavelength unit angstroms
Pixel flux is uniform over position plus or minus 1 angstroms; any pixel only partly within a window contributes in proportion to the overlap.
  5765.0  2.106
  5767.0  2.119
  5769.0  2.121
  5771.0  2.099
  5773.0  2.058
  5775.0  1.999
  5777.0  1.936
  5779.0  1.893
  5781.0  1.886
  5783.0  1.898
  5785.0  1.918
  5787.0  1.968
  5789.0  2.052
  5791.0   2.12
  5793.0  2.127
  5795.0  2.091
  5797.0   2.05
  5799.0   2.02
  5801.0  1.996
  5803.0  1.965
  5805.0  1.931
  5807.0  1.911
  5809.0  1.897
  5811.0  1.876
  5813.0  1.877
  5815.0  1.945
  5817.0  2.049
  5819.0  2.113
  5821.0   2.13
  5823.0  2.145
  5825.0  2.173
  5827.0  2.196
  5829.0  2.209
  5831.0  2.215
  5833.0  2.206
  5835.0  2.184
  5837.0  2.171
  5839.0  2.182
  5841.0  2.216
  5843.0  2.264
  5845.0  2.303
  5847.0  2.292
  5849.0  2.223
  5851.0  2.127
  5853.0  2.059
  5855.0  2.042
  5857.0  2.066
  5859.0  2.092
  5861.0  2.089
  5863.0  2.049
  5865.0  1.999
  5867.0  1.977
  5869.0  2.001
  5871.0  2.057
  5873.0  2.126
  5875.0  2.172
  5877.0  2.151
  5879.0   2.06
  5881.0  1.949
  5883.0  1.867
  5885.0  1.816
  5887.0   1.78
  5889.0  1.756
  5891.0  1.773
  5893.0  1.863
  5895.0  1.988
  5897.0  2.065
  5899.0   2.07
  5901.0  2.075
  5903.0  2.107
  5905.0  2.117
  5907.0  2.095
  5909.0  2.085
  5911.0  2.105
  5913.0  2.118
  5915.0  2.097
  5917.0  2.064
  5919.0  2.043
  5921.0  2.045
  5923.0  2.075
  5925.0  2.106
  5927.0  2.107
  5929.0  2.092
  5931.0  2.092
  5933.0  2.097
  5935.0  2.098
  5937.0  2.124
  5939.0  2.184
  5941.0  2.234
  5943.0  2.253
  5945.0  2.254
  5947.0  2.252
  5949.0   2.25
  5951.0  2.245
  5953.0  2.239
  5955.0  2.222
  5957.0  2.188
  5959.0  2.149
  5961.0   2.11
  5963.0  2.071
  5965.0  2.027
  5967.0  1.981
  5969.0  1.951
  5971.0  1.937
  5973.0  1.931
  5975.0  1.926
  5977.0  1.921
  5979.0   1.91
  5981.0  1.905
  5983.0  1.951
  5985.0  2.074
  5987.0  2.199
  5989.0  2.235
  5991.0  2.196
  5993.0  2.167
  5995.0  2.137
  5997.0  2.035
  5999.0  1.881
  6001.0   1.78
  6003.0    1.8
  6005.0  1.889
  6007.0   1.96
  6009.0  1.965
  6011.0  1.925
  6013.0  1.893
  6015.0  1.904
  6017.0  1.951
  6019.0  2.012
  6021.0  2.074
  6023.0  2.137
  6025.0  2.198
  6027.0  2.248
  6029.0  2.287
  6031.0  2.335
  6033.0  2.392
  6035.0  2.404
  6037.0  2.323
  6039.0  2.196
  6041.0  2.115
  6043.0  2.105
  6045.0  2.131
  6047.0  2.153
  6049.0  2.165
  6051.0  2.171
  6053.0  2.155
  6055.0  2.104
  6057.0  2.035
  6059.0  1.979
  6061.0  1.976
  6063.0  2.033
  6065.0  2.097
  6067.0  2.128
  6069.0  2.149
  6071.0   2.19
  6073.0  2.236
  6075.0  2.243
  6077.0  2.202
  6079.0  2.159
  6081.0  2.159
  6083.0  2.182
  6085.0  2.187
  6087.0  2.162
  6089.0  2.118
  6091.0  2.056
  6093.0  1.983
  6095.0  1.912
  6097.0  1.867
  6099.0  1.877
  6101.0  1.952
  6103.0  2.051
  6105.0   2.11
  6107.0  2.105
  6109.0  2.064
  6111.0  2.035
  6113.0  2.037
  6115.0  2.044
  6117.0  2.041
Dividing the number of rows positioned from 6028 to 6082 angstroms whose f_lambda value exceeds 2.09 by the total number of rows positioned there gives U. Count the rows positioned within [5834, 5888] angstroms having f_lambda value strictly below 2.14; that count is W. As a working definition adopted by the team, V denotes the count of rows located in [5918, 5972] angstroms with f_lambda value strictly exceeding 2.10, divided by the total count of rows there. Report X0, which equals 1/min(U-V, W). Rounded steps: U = 0.9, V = 0.56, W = 17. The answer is 3.4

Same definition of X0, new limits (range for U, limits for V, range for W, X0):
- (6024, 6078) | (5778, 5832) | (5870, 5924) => 1.9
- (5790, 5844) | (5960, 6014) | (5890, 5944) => 2.7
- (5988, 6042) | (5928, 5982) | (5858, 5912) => 27.0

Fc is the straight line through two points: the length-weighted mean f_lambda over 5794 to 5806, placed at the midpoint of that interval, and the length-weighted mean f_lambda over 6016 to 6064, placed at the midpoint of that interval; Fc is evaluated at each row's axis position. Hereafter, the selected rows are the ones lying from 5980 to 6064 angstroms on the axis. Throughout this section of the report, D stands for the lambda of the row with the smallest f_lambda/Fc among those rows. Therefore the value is 6001.0 angstroms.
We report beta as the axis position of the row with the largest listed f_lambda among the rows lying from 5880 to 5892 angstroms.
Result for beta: 5881.0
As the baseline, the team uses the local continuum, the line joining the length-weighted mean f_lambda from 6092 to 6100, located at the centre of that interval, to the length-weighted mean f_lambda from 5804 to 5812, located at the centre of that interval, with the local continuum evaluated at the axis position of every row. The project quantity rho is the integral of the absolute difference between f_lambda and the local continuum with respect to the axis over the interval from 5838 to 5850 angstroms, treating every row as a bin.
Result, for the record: 4.1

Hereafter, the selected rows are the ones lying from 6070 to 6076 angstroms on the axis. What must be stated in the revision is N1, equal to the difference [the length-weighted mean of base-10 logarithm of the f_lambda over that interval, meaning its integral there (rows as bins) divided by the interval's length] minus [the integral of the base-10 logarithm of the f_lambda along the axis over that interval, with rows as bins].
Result -1.73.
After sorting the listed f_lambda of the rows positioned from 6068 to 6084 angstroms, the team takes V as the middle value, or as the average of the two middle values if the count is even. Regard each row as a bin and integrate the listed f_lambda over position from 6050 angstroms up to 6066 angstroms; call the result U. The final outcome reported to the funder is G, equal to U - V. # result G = 30.9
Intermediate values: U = 33.1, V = 2.19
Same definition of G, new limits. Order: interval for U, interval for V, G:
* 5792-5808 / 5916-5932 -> 30.1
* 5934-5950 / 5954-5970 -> 33.2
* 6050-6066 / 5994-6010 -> 31.2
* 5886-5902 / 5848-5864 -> 28.7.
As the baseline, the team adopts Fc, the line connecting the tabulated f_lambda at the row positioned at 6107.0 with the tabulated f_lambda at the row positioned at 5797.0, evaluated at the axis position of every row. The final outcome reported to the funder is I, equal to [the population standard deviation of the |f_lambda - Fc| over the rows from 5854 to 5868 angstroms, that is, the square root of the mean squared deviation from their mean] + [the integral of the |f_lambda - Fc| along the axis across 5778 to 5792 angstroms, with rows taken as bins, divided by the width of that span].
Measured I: 0.134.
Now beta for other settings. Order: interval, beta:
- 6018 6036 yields 6035.0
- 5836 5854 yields 5845.0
